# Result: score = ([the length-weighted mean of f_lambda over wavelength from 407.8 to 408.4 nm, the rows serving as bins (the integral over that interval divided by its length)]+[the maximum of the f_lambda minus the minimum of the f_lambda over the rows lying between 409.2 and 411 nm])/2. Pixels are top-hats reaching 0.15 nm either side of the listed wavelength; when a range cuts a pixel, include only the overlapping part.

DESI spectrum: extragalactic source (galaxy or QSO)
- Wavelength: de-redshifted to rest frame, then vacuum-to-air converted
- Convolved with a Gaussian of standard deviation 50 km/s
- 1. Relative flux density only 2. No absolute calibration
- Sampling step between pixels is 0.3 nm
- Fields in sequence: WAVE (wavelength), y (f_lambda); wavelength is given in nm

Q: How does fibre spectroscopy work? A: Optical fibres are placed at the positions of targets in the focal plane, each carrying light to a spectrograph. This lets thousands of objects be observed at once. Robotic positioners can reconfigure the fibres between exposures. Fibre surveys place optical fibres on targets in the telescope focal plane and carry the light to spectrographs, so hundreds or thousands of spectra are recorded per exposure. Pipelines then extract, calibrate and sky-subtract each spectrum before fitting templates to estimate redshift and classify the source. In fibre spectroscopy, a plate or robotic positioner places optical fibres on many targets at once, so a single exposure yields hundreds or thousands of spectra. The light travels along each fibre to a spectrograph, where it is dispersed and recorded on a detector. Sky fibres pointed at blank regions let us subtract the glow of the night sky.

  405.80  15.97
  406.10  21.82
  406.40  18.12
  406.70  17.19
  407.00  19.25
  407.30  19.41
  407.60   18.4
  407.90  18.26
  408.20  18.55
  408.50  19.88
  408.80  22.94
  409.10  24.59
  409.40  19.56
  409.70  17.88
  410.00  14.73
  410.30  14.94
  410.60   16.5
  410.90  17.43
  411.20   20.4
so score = 11.7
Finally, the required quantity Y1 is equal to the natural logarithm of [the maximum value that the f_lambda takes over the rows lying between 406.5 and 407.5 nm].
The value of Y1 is 2.97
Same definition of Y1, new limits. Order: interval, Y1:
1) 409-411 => 3.20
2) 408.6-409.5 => 3.20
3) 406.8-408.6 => 2.99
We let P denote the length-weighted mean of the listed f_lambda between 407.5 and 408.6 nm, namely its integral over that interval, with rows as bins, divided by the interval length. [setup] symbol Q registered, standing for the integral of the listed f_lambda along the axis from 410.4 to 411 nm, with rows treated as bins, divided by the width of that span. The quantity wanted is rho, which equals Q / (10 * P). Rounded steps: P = 18.7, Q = 16.8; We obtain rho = 0.09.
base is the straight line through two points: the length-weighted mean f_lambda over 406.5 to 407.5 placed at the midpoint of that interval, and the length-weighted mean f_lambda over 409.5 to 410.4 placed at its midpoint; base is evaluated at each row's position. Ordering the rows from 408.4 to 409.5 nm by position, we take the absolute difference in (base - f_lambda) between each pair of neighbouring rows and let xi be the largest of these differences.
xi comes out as 4.8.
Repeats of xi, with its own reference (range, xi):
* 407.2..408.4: 0.8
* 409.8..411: 1.8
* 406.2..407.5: 2.3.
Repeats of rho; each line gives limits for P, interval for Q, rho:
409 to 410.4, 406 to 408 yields 0.10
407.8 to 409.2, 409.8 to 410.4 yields 0.07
